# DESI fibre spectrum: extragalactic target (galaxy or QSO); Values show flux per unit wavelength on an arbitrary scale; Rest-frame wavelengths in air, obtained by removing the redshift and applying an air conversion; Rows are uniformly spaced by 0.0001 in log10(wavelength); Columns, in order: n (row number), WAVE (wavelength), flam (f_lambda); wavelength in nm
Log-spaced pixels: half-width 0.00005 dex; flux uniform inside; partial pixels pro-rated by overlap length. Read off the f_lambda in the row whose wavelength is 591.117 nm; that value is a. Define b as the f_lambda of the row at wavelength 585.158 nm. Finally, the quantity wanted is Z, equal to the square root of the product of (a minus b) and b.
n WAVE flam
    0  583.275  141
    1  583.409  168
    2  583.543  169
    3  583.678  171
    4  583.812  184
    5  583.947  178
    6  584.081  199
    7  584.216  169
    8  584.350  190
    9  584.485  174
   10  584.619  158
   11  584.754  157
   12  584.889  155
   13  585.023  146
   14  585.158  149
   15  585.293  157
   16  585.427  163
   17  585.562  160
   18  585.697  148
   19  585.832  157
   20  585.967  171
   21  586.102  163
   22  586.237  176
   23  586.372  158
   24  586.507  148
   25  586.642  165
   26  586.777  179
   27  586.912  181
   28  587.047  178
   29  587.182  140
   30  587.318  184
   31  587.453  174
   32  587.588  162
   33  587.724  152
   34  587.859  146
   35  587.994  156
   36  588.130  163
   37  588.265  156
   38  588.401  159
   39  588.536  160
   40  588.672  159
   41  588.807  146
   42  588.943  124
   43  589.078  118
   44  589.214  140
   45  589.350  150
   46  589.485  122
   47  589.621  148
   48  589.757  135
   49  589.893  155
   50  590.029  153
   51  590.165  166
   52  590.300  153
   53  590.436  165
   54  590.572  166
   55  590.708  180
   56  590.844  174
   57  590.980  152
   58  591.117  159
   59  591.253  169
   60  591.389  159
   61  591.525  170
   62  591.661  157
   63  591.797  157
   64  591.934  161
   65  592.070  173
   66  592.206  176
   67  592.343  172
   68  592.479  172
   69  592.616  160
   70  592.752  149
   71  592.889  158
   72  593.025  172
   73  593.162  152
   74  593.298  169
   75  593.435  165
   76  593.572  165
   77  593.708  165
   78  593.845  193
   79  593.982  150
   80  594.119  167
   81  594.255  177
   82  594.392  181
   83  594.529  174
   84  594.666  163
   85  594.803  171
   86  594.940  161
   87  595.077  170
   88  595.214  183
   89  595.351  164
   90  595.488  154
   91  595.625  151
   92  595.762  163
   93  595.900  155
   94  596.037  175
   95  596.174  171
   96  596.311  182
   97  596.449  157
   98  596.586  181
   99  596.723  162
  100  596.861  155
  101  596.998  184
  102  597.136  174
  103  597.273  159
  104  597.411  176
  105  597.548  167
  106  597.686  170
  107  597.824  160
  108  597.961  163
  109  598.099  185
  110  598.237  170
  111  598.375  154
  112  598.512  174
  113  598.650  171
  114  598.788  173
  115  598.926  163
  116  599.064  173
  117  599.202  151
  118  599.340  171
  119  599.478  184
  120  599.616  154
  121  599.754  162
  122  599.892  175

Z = 39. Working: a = 159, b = 149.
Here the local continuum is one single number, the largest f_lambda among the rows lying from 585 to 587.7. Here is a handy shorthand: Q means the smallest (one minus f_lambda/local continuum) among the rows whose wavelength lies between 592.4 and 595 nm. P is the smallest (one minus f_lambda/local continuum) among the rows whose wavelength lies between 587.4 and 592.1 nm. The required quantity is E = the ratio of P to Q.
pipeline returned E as -0.44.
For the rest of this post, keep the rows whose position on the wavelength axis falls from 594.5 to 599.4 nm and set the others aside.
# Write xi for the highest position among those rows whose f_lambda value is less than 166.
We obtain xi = 599.202 nm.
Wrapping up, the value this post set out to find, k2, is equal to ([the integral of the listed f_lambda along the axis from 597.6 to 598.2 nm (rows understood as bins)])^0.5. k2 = 10.1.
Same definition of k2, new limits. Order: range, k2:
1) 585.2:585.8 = 9.7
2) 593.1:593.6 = 9.0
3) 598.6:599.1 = 9.2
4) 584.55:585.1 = 9.2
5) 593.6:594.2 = 10.1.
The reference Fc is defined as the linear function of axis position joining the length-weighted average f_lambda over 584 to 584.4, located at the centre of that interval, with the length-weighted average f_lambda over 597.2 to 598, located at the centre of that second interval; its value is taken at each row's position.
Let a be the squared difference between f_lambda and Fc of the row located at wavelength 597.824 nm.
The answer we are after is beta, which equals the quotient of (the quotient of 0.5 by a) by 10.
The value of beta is 0.0015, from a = 33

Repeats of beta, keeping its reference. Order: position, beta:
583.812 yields 0.0090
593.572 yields 0.0010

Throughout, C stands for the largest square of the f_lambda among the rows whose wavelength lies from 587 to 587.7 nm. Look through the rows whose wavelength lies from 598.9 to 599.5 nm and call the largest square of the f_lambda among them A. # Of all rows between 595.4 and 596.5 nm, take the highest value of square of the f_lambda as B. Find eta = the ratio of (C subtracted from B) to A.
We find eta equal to -0.02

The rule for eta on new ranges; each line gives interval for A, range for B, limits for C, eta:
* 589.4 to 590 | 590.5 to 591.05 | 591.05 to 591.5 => 0.16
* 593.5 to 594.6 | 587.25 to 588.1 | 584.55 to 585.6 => 0.20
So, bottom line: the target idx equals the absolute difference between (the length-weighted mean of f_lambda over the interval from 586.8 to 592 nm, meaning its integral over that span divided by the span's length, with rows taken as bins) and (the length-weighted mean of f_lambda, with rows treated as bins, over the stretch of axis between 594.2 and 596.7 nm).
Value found 12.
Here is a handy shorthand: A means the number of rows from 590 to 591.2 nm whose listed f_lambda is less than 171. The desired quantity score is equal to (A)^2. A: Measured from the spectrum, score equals 49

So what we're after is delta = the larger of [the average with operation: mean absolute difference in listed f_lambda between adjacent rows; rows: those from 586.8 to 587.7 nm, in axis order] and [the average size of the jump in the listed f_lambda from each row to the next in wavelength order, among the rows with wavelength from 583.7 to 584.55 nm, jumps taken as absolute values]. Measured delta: 21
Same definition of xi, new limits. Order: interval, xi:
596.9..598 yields 597.961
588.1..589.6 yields 589.485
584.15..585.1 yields 585.023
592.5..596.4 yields 595.900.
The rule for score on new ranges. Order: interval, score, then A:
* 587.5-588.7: 81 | 9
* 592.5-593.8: 64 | 8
